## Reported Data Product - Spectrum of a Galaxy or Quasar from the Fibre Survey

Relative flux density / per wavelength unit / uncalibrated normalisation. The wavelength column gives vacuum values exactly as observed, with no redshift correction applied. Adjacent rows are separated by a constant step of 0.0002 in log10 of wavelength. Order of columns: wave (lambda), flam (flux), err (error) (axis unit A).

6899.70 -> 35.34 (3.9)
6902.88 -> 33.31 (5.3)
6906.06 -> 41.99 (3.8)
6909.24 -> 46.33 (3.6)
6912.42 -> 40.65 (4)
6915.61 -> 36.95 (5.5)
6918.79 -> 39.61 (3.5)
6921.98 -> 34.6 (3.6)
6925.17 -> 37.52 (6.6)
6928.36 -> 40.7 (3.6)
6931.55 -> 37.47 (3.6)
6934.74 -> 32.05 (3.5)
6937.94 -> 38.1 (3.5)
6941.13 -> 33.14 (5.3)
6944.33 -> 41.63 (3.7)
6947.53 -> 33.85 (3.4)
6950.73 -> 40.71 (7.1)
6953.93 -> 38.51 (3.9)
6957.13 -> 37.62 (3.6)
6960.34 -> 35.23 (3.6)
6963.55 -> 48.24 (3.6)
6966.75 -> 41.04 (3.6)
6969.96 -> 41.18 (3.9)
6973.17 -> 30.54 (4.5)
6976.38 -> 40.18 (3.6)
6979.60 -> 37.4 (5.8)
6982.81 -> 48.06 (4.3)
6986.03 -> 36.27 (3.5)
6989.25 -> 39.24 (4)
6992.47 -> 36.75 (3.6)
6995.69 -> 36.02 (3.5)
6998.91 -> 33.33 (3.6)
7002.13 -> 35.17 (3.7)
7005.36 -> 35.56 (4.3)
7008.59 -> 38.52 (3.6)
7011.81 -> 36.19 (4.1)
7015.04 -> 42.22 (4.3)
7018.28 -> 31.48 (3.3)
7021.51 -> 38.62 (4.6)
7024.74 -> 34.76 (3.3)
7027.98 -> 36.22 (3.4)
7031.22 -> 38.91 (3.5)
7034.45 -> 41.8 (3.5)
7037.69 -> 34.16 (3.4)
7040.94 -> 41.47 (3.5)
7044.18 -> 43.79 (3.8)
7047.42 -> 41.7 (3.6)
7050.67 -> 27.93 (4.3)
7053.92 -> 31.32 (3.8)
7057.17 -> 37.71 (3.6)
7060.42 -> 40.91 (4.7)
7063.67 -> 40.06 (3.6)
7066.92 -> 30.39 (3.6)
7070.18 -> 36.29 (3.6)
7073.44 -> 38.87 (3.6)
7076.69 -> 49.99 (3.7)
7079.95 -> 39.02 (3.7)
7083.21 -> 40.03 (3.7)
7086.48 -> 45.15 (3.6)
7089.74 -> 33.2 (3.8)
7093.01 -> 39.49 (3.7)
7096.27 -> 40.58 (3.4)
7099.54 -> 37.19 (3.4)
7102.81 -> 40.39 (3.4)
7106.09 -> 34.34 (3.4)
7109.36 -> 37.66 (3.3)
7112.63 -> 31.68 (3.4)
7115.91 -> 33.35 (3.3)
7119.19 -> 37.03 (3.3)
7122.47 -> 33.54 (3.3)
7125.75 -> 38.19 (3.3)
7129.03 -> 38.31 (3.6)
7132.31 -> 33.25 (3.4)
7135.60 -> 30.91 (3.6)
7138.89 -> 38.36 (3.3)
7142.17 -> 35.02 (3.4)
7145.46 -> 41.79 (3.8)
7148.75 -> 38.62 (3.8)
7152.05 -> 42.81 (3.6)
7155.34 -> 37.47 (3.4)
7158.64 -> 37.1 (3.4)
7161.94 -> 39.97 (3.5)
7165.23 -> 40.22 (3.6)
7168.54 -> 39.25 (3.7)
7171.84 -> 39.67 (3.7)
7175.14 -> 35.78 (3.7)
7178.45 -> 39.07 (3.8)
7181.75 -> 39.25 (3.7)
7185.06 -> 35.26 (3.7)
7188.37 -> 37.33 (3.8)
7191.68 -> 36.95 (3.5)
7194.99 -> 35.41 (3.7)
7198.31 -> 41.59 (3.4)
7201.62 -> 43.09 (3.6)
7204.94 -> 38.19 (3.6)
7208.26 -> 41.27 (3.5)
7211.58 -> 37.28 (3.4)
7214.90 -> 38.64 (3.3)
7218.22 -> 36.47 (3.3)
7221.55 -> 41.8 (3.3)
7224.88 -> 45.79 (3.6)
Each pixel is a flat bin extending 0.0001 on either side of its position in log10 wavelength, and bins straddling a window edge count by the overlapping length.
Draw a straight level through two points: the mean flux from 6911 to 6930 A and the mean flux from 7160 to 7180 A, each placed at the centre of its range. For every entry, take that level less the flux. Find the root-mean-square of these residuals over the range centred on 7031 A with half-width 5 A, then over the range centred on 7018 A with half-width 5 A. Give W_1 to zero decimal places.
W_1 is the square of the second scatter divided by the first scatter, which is 9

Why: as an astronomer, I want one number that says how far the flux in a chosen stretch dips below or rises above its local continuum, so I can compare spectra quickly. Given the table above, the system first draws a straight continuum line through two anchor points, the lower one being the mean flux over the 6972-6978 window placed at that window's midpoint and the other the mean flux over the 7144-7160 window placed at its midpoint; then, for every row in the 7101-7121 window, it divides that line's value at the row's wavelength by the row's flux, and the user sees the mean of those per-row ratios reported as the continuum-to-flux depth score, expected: 1.09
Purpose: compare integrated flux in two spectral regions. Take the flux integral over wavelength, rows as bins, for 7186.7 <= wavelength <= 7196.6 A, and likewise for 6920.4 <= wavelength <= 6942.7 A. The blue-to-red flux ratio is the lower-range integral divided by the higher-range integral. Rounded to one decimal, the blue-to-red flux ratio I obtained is 2.2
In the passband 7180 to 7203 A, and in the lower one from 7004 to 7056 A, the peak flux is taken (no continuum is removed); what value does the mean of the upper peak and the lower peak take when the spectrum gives 43.4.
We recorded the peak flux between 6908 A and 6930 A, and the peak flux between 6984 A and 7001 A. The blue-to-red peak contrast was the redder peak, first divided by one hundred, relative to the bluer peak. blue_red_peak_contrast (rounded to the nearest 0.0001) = 0.0085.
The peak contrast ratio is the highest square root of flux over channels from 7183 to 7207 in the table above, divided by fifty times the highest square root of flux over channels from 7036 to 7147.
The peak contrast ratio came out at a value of 0.0186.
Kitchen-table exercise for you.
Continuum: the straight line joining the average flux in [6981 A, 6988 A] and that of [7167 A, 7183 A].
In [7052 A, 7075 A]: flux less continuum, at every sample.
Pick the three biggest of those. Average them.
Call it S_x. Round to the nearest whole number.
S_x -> -1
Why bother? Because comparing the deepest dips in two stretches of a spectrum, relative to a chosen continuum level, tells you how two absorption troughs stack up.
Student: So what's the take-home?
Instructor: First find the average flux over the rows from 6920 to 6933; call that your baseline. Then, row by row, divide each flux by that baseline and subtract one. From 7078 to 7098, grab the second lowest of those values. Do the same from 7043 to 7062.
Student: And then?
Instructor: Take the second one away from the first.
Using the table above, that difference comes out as 0.20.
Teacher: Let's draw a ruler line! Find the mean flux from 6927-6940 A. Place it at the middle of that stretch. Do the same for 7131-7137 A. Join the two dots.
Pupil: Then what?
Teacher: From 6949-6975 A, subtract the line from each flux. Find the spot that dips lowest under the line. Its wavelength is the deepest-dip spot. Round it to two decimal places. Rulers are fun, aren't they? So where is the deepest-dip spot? 6973.17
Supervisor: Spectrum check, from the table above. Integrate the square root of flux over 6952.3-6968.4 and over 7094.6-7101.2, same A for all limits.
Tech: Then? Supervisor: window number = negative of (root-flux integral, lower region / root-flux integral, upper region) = -2.5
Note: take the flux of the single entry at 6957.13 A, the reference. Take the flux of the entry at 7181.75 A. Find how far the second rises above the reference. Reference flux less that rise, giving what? 36.0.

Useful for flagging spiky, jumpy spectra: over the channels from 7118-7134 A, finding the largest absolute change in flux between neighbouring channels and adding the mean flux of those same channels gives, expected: 41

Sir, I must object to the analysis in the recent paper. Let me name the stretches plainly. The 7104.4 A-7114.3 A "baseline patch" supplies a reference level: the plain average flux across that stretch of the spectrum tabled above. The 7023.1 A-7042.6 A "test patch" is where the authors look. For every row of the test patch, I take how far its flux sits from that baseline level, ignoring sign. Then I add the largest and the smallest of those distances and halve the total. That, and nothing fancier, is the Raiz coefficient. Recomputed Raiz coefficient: 3.7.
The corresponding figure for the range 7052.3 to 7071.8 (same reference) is 4.0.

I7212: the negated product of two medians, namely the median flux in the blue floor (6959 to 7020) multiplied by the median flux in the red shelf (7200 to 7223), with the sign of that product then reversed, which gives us -1420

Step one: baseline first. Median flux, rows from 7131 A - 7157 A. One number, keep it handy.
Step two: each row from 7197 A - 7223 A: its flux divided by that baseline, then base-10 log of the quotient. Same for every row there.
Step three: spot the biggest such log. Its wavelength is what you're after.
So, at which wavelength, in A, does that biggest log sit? 7201.62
